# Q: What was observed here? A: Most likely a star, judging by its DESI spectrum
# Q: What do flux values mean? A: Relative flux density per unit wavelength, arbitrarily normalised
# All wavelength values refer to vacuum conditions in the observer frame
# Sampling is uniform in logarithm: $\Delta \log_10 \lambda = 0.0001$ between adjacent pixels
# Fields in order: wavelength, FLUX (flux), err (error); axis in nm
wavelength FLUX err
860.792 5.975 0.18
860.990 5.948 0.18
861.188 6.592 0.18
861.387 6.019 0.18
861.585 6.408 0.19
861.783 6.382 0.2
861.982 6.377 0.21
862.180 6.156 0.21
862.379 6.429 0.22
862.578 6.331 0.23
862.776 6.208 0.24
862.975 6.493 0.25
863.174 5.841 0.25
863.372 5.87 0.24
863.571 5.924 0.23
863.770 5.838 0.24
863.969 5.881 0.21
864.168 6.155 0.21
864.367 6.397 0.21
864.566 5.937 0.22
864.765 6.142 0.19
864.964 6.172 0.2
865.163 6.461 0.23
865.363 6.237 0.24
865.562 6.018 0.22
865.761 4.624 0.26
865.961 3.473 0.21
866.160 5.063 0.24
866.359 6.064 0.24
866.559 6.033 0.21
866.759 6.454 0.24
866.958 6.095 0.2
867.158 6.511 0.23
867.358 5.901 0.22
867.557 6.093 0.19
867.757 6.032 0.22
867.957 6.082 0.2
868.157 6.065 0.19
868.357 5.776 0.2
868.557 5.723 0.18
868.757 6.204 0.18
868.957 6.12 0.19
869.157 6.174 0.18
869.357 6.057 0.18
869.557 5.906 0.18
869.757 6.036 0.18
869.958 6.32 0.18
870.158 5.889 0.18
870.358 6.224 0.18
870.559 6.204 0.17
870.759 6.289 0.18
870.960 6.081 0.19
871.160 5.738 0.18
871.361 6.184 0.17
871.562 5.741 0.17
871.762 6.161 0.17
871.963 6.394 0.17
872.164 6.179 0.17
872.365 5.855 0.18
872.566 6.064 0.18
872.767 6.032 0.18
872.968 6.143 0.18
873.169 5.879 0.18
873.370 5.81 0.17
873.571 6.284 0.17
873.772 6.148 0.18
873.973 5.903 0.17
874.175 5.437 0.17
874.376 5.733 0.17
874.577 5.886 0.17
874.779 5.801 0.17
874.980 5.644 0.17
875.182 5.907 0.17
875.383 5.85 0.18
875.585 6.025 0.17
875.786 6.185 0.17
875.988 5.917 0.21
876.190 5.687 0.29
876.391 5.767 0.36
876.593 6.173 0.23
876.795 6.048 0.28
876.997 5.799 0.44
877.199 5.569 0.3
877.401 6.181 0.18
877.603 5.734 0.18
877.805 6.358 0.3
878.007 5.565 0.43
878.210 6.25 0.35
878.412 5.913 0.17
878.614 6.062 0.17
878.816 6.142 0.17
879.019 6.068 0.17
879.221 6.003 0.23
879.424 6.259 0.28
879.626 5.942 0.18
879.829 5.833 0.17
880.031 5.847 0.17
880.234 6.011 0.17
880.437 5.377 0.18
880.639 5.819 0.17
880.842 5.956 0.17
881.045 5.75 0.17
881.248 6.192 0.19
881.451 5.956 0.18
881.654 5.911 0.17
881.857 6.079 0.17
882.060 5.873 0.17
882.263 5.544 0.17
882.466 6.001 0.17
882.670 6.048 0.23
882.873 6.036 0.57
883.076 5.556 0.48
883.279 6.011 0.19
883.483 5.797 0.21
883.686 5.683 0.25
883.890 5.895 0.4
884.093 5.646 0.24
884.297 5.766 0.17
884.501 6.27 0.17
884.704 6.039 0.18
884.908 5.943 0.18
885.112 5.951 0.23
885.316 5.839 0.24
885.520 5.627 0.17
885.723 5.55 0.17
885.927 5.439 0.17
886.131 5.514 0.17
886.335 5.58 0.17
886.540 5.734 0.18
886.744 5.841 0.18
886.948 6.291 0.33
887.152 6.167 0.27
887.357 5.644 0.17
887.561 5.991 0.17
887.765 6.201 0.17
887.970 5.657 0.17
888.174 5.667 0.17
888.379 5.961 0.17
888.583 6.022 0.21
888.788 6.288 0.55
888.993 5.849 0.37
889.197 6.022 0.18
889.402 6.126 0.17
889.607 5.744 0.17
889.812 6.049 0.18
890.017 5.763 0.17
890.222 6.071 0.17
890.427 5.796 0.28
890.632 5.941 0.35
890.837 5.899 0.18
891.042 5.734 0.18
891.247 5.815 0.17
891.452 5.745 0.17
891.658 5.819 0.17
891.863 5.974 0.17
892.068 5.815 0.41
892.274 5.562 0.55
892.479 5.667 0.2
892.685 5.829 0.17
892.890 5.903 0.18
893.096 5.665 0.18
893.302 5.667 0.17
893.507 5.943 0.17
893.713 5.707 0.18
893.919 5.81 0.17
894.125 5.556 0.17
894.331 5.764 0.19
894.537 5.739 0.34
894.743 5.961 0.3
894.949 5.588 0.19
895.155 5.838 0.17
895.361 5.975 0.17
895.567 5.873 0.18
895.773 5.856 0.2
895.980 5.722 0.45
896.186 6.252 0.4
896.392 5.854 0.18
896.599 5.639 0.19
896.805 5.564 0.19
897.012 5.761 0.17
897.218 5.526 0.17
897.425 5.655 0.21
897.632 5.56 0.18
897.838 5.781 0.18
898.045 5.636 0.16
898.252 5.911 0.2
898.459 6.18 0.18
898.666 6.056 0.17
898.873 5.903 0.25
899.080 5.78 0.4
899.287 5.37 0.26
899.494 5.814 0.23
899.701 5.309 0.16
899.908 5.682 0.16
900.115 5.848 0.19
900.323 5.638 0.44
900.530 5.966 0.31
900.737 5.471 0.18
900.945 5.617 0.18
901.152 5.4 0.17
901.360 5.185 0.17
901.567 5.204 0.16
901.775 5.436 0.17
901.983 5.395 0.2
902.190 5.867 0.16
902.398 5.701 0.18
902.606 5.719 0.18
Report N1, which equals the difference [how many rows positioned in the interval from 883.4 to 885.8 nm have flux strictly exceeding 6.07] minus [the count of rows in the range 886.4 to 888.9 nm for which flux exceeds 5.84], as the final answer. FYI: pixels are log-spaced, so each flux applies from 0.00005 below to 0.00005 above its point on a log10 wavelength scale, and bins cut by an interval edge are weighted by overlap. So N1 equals -7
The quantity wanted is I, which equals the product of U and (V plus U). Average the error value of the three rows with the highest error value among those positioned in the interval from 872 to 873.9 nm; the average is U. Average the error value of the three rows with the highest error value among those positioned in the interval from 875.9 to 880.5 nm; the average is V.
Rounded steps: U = 0.18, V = 0.41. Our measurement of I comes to 0.11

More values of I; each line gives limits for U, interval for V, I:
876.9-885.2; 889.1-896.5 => 0.48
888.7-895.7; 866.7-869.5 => 0.37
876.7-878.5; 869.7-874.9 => 0.24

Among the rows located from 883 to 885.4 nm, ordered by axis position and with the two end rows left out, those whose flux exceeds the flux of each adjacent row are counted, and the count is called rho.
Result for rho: 4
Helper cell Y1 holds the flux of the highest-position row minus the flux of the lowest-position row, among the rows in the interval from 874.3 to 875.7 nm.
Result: 0.3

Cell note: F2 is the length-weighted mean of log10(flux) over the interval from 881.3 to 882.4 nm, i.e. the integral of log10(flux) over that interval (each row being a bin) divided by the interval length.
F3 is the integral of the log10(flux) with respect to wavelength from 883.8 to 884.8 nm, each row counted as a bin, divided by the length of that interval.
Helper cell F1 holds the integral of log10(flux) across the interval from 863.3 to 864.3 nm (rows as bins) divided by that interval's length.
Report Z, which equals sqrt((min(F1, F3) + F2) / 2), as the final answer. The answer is 0.8783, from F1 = 0.774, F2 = 0.770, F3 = 0.773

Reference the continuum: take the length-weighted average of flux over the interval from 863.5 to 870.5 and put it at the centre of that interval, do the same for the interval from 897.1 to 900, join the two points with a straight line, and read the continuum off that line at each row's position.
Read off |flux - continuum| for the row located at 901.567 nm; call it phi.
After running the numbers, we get 0.50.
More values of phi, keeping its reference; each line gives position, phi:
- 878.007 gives 0.30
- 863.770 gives 0.13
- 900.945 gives 0.09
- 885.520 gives 0.19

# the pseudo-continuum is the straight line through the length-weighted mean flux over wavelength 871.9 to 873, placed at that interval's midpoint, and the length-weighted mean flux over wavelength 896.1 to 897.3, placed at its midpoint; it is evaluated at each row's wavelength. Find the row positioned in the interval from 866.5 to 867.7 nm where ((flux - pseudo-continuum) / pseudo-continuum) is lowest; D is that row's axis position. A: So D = 867.358 nm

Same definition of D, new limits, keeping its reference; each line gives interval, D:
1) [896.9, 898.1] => 897.218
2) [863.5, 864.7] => 863.770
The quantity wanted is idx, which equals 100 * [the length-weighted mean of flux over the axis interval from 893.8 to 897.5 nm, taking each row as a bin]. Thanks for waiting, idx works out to 577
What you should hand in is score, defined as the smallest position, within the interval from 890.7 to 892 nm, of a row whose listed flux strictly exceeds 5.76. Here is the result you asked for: 890.837 nm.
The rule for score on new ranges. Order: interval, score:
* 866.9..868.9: 866.958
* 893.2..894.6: 893.507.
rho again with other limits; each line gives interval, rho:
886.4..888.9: 2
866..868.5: 5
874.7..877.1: 3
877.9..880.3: 3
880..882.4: 4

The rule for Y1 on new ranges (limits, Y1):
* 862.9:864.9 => -0.4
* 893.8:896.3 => 0.4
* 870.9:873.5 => -0.3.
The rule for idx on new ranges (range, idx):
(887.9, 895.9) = 584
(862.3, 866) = 595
